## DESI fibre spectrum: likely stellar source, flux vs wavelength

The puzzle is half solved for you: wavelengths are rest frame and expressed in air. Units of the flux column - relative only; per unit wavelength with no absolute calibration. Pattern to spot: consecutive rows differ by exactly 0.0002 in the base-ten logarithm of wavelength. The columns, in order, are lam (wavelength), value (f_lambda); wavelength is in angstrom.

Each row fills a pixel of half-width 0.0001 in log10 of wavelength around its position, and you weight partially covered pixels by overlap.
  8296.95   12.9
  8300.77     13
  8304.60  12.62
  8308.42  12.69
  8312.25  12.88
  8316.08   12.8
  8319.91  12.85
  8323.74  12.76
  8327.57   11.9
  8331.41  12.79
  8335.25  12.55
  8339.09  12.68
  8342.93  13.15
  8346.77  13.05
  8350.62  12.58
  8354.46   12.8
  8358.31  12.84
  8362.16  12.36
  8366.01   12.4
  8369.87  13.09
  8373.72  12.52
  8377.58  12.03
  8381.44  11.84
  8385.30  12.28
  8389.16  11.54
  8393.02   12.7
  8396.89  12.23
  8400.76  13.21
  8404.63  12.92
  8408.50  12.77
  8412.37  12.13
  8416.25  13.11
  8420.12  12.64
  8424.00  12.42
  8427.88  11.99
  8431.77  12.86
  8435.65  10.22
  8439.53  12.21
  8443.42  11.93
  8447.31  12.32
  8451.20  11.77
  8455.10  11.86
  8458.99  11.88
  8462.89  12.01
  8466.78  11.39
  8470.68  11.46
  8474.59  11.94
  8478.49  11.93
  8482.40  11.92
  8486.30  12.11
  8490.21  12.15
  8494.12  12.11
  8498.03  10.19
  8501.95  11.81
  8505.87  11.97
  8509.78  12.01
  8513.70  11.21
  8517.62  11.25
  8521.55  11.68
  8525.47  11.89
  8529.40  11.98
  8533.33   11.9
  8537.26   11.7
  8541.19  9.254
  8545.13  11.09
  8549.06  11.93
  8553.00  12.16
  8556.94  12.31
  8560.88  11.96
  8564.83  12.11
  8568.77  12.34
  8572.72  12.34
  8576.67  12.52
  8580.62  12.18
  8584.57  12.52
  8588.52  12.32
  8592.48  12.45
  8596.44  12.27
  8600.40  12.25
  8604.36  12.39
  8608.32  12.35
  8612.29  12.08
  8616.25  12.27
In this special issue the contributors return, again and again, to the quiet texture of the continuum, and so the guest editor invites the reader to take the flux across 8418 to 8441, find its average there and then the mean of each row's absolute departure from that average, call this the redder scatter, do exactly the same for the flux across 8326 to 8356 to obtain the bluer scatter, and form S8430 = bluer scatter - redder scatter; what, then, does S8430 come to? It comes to -0.37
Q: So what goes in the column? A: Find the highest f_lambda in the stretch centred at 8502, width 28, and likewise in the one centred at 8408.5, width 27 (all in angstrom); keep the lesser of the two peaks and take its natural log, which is 2.50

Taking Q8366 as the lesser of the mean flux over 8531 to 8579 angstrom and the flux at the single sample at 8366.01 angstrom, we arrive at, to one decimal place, 11.8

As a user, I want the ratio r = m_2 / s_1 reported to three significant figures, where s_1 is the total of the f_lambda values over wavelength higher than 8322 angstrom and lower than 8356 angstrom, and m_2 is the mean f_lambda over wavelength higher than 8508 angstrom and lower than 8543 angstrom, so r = 0.100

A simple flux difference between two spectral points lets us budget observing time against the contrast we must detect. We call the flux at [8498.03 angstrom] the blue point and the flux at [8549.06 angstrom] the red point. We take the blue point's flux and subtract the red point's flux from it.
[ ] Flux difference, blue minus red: -1.7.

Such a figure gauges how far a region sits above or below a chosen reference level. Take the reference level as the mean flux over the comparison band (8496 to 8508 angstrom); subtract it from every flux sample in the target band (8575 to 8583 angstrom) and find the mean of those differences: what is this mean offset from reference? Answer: 1.0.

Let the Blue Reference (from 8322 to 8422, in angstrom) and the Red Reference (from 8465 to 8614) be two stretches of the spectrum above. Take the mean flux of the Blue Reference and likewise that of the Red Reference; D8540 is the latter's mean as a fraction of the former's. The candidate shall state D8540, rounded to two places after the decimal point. 0.94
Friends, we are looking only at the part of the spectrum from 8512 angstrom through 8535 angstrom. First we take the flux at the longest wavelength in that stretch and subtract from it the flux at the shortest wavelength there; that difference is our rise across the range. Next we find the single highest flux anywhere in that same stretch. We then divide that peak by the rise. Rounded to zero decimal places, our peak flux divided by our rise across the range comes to 17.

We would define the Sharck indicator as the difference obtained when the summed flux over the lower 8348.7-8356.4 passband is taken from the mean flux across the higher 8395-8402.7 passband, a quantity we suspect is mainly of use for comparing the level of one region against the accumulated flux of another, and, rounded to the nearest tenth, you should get -12.7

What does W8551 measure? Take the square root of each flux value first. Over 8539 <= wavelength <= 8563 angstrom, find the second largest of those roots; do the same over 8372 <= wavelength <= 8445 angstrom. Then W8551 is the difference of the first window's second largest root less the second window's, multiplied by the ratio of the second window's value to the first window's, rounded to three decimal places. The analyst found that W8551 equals -0.139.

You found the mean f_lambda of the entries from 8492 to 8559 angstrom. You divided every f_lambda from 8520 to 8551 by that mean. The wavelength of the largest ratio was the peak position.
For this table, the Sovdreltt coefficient 8529.40 angstrom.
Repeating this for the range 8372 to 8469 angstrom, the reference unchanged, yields 8400.76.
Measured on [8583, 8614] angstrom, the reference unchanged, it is 8584.57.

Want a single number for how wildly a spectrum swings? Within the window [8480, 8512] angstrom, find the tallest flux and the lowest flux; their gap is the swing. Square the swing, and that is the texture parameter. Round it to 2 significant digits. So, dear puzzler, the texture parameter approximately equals 3.8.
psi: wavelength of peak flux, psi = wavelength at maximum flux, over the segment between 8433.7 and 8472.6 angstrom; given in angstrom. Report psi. 8447.31 angstrom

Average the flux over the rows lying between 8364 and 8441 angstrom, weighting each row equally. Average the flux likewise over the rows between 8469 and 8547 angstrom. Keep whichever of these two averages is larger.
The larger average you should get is 12.4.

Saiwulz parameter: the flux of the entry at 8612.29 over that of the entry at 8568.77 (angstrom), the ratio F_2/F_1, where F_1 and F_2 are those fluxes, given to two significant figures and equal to 0.98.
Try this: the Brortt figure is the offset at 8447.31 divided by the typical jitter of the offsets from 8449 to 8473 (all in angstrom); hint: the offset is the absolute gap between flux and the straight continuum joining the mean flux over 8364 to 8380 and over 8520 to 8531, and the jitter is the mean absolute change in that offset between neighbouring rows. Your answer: 0.7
